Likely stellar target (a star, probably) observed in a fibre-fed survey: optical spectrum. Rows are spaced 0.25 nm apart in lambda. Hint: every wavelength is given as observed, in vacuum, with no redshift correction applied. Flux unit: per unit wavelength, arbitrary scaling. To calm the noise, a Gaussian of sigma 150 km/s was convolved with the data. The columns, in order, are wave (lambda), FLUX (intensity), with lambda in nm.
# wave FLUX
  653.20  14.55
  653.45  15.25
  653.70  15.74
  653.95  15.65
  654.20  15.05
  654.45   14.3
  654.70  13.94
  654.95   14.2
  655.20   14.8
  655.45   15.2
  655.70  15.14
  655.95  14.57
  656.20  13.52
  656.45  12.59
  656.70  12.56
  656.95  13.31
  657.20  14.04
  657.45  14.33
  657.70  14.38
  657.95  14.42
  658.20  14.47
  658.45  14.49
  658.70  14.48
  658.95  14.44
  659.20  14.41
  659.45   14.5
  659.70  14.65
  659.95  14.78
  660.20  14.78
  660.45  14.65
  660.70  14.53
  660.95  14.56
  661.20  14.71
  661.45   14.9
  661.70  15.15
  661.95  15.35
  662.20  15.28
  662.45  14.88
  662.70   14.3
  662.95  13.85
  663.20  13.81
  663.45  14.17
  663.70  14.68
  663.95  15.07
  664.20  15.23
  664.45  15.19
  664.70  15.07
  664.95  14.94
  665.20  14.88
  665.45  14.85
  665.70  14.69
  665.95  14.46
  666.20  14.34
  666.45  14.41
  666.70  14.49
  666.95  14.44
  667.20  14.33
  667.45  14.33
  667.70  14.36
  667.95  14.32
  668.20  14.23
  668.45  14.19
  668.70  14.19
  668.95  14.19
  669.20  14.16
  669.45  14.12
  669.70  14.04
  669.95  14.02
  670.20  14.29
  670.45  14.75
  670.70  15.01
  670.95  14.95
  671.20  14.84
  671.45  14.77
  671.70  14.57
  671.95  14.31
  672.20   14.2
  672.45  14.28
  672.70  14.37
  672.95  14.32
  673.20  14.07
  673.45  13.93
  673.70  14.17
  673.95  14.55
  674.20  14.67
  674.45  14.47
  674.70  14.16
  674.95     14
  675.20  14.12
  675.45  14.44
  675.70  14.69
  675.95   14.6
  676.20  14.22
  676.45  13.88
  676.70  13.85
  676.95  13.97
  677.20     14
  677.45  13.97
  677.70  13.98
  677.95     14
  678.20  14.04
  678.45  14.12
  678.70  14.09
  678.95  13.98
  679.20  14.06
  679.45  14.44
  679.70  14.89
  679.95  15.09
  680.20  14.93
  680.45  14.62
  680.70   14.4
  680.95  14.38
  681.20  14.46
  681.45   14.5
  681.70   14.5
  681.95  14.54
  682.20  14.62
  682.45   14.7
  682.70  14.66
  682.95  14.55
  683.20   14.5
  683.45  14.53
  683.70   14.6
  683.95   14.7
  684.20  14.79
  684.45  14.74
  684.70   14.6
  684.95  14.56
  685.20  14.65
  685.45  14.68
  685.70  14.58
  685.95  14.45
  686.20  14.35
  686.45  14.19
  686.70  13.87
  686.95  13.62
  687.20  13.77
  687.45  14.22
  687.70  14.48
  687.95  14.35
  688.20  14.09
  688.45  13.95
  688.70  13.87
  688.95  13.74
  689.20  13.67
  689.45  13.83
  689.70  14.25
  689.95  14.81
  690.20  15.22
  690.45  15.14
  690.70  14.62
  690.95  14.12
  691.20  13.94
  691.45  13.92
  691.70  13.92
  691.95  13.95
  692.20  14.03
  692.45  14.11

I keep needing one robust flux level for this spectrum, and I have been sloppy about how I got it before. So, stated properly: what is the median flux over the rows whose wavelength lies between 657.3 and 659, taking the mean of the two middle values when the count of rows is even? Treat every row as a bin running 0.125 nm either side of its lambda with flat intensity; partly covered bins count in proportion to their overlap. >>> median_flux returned 14.4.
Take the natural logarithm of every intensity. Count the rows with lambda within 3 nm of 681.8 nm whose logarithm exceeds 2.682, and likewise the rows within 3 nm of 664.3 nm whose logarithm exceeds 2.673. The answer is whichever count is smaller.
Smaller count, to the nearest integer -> 10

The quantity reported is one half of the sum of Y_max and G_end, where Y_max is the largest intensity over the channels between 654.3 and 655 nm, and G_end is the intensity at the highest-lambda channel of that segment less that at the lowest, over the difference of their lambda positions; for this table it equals 7.05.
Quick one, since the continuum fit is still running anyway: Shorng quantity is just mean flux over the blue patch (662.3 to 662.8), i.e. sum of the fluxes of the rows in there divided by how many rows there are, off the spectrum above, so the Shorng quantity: 14.6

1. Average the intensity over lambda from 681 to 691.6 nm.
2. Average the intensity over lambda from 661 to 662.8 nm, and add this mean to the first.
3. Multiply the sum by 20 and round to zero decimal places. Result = 586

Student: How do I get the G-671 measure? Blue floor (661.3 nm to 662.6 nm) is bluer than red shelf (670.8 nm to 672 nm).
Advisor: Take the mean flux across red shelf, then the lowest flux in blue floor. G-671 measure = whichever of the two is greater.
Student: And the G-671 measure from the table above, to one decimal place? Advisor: 14.9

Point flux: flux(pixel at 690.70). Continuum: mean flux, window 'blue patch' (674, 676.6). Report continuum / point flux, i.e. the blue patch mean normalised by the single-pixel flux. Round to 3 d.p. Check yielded 0.980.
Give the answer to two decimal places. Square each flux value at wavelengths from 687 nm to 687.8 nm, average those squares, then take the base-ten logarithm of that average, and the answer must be 2.30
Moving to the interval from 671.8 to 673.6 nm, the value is 2.31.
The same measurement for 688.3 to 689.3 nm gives 2.28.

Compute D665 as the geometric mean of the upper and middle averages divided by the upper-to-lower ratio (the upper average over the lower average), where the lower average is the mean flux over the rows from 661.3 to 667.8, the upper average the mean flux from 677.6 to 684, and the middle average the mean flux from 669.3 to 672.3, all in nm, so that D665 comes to 14.69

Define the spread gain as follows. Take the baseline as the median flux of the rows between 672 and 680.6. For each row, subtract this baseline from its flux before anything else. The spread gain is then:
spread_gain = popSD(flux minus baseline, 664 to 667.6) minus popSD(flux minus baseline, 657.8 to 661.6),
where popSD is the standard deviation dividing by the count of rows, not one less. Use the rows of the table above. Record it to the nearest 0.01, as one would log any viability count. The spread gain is 0.17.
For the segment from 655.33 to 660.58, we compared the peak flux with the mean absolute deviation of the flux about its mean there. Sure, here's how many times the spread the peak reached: 30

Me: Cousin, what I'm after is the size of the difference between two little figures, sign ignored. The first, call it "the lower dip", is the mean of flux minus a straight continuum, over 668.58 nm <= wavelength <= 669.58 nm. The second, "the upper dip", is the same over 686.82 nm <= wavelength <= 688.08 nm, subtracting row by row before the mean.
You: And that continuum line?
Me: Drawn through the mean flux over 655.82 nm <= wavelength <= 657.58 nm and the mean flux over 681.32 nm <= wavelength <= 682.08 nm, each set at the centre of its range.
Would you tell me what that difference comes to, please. 0.8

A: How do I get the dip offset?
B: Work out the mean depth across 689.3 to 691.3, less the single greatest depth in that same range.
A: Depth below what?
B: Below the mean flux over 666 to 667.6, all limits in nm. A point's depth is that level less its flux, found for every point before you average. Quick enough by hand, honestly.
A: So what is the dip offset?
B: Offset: -0.66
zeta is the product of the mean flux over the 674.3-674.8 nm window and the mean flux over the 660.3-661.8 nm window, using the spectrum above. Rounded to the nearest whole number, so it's 211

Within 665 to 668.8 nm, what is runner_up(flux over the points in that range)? 14.85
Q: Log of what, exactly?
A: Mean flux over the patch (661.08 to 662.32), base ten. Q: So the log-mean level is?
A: 1.18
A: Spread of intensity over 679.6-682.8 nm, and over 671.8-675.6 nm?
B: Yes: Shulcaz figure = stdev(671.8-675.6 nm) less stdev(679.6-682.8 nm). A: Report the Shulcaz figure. -0.01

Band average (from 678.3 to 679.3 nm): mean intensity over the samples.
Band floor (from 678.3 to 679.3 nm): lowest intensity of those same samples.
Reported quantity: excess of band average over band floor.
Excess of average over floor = 0.1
